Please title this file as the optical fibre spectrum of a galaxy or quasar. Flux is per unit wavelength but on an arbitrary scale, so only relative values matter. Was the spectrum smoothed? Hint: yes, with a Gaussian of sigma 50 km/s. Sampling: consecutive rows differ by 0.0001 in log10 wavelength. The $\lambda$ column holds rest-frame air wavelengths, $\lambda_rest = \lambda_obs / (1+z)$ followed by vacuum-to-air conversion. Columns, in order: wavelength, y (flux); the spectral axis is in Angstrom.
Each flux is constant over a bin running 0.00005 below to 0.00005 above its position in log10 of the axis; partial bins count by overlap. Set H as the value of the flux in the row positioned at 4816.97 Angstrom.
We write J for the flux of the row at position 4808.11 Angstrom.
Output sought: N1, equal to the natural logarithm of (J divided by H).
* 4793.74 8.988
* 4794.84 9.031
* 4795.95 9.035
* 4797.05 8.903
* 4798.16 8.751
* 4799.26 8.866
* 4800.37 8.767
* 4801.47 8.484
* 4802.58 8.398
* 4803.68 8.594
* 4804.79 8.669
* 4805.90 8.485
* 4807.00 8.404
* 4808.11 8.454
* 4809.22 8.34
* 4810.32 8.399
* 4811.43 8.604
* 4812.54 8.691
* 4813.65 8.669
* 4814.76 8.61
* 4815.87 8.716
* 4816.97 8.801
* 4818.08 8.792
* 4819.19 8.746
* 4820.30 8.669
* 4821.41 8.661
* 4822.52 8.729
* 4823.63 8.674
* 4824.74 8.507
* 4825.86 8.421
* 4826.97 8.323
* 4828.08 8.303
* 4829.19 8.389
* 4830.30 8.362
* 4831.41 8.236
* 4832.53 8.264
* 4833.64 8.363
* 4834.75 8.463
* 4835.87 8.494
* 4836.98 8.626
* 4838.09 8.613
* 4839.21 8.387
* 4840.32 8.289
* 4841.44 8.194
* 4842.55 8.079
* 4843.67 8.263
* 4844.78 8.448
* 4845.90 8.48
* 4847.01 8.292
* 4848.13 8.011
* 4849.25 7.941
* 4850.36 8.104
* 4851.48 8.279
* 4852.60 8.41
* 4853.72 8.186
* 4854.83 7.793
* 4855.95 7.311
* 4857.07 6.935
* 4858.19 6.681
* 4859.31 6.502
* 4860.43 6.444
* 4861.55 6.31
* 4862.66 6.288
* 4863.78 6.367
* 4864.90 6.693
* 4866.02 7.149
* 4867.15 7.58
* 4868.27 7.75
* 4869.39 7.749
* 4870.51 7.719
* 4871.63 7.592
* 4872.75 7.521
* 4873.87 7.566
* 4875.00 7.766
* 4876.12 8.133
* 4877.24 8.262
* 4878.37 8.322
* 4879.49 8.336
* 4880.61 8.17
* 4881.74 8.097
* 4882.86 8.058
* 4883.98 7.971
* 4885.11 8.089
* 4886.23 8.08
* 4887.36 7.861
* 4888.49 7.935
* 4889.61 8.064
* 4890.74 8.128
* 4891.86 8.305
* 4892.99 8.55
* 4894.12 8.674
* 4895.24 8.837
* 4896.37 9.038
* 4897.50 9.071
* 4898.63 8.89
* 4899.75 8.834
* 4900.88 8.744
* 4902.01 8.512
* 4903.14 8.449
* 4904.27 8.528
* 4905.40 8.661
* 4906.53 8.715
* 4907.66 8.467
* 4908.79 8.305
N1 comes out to -0.040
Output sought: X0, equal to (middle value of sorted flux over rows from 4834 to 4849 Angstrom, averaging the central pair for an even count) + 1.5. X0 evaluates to 9.9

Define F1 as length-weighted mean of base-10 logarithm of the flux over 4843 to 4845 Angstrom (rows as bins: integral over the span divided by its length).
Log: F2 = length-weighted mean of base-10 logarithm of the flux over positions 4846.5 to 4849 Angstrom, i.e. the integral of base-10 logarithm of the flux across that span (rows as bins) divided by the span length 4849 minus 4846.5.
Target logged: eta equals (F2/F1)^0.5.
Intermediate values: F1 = 0.921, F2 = 0.907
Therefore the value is 0.99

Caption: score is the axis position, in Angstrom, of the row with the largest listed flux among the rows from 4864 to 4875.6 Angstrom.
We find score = 4875.00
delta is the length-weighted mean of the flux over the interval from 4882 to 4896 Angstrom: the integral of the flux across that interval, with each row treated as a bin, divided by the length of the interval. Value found 8.2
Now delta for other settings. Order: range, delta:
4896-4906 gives 8.7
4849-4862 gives 7.4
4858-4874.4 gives 7.1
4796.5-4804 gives 8.7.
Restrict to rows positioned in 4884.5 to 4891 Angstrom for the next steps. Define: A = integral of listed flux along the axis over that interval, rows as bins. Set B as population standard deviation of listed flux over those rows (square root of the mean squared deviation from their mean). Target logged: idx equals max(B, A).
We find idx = 52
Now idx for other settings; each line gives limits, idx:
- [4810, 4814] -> 34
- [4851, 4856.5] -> 44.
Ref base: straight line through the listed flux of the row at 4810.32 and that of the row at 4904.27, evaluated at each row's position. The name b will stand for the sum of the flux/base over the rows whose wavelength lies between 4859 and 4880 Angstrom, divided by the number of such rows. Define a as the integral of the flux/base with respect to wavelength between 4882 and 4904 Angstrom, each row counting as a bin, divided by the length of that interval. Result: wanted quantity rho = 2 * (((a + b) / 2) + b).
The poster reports 3.60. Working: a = 0.99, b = 0.87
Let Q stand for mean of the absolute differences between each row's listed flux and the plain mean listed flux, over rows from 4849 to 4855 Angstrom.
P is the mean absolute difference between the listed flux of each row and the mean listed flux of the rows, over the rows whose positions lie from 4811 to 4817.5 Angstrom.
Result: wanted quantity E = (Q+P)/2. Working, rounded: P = 0.05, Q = 0.17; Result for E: 0.11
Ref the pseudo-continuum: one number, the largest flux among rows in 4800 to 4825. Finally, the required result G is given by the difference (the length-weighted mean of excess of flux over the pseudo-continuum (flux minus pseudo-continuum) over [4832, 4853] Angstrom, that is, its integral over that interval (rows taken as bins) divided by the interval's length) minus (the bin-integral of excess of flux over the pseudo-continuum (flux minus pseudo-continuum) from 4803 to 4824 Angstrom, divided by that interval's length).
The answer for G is -0.3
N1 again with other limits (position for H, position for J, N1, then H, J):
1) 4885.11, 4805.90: 0.048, 8.089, 8.485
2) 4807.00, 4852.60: 0.001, 8.404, 8.41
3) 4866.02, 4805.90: 0.171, 7.149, 8.485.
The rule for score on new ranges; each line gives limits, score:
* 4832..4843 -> 4836.98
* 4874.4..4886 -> 4879.49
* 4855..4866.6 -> 4855.95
